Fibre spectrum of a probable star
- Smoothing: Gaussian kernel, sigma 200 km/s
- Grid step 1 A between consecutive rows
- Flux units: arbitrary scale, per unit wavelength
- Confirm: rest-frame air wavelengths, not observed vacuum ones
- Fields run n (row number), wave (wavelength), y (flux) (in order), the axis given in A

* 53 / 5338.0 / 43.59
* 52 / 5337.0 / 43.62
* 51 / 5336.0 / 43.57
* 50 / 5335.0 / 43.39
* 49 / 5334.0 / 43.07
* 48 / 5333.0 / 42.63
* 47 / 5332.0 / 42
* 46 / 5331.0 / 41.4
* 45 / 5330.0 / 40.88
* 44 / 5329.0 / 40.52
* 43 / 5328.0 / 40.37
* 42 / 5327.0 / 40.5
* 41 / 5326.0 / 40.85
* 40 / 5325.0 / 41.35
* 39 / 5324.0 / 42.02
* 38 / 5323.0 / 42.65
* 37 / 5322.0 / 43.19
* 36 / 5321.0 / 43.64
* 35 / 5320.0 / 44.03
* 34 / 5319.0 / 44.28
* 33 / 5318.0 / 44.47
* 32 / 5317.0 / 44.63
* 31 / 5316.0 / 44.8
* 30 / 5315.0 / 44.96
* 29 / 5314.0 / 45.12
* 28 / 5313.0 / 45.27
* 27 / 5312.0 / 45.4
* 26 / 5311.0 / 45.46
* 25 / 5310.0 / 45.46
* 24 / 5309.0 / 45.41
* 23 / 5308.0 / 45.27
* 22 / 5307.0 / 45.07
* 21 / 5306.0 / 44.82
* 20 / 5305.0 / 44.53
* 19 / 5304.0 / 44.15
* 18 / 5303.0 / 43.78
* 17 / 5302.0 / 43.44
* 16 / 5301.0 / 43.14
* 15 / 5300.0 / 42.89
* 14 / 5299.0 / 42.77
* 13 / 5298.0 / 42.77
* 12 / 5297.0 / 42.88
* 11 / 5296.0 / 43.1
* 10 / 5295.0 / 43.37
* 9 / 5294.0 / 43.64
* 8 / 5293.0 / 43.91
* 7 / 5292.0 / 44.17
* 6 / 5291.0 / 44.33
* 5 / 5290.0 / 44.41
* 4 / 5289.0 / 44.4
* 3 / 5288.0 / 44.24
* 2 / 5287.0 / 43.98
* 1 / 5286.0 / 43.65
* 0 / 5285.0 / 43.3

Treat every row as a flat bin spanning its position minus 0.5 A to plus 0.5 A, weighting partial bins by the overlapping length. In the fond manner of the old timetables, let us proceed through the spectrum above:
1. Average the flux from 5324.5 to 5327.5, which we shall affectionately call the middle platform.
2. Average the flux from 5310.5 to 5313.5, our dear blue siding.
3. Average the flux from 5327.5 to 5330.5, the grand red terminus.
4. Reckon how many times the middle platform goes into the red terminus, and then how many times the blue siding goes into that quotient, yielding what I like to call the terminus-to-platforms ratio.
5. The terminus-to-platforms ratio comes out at 0.0219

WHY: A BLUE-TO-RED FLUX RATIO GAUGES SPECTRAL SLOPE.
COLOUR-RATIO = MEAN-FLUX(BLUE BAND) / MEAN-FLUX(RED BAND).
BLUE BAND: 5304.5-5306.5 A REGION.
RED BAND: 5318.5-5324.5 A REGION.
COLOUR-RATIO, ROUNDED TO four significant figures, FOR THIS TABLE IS 1.032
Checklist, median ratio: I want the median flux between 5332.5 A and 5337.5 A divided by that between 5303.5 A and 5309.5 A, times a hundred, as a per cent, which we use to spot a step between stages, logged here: 97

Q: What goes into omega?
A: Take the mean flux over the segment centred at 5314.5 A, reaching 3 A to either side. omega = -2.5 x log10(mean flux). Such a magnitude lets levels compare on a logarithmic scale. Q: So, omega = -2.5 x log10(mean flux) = -4.13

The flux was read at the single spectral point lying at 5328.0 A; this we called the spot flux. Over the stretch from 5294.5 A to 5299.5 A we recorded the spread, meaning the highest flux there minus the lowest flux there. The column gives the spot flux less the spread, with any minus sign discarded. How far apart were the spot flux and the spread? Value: 39.8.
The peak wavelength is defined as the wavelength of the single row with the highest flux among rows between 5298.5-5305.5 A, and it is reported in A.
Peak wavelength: 5305.0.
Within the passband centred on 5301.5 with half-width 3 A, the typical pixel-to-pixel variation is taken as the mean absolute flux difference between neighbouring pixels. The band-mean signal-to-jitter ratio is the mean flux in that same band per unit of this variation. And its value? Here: 157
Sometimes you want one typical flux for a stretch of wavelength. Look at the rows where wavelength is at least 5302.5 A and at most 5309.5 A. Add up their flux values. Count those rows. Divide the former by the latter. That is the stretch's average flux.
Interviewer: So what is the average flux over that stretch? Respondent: 44.7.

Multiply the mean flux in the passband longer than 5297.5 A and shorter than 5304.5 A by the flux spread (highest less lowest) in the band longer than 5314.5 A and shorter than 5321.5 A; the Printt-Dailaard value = 57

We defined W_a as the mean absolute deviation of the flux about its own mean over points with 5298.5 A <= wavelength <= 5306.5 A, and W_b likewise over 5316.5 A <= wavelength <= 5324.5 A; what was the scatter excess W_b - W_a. 0.1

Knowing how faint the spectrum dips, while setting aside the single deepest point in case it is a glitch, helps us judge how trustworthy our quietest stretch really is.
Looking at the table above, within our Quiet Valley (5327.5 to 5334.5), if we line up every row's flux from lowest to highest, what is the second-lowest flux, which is 40.52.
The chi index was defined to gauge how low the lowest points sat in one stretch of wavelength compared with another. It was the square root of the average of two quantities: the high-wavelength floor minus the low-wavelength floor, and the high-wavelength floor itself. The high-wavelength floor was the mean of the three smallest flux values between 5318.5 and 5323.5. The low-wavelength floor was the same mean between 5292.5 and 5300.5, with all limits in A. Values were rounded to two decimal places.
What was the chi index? 4.66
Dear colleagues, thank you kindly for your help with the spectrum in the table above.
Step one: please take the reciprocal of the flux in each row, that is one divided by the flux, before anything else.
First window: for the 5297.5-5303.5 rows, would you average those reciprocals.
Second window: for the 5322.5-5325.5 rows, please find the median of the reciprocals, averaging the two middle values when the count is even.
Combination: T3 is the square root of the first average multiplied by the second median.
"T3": 0.0235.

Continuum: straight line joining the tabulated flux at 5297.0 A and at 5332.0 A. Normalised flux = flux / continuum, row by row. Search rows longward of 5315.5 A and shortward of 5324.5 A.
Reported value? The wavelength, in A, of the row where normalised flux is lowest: 5324.0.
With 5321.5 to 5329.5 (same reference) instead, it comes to 5328.0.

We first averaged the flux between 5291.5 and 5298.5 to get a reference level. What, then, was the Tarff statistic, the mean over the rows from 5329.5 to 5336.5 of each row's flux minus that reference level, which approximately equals -1.0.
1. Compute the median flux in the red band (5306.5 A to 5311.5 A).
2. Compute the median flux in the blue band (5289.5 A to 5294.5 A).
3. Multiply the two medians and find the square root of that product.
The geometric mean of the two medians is 44.8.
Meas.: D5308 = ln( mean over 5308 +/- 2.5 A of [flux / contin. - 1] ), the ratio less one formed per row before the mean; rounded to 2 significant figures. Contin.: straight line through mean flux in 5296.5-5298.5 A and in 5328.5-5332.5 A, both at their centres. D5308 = -2.7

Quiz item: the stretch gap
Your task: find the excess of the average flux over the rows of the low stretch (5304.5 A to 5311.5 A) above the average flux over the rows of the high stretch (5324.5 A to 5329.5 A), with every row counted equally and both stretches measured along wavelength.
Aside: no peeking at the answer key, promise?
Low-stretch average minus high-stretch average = 4.4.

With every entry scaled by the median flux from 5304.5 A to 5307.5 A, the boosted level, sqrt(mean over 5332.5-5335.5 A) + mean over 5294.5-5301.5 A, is 1.94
